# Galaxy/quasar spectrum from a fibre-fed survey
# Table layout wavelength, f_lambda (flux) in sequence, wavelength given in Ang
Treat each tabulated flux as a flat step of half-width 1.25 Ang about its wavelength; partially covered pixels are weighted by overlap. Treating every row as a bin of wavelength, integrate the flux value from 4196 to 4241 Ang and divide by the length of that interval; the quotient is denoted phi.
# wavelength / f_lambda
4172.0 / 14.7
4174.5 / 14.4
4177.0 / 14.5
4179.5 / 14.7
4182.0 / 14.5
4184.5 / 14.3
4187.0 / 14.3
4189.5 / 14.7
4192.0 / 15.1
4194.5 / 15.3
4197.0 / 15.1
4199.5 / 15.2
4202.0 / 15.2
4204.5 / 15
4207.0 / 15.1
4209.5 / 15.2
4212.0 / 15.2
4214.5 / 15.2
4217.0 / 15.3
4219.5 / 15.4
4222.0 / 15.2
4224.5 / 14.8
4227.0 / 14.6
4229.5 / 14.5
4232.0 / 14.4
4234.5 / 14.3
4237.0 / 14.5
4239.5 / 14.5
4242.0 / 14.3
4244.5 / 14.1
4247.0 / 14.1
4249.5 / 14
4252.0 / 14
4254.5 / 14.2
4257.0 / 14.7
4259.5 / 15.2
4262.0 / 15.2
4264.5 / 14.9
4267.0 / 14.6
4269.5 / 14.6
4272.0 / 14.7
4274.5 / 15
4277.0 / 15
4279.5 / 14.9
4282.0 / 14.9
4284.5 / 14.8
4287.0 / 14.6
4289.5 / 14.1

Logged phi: 14.92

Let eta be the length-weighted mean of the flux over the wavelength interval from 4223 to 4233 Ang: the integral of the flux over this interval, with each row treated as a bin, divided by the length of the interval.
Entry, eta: 14.6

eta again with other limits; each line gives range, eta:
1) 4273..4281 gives 15.0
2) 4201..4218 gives 15.2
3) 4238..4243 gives 14.4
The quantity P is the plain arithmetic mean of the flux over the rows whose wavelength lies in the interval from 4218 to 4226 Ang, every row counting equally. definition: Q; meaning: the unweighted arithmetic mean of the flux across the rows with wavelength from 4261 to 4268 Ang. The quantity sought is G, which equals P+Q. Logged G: 30.0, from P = 15.1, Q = 14.9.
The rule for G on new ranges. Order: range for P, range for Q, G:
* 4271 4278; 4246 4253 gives 28.9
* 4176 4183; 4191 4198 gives 29.7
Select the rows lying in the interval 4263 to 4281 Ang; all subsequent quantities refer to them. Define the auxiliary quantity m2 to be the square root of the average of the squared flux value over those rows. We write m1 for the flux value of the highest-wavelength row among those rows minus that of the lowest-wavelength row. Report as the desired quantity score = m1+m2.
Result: 14.8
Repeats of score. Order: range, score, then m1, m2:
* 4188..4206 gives 15.4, 0.30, 15.09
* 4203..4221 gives 15.6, 0.40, 15.20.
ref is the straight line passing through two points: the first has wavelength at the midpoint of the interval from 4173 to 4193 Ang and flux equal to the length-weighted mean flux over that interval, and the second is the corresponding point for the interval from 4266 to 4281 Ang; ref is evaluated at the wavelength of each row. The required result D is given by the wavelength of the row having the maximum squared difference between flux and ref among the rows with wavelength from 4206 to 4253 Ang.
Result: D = 4252.0 Ang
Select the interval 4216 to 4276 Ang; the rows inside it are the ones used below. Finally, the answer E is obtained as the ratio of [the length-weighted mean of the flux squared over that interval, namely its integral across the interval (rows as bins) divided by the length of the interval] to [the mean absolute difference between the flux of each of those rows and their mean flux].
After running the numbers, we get 625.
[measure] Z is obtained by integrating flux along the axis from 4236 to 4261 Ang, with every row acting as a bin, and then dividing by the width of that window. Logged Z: 14.4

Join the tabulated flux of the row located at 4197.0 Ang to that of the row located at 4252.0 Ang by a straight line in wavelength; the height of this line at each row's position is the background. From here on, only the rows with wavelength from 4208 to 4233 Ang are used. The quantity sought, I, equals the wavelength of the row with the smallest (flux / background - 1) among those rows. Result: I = 4232.0 Ang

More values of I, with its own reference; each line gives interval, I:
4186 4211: 4187.0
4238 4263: 4249.5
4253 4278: 4254.5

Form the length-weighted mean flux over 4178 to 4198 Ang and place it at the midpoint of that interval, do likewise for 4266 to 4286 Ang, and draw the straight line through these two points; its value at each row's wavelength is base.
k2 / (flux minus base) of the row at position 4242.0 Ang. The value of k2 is -0.49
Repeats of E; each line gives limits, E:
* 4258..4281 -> 1249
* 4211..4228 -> 999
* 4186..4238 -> 696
